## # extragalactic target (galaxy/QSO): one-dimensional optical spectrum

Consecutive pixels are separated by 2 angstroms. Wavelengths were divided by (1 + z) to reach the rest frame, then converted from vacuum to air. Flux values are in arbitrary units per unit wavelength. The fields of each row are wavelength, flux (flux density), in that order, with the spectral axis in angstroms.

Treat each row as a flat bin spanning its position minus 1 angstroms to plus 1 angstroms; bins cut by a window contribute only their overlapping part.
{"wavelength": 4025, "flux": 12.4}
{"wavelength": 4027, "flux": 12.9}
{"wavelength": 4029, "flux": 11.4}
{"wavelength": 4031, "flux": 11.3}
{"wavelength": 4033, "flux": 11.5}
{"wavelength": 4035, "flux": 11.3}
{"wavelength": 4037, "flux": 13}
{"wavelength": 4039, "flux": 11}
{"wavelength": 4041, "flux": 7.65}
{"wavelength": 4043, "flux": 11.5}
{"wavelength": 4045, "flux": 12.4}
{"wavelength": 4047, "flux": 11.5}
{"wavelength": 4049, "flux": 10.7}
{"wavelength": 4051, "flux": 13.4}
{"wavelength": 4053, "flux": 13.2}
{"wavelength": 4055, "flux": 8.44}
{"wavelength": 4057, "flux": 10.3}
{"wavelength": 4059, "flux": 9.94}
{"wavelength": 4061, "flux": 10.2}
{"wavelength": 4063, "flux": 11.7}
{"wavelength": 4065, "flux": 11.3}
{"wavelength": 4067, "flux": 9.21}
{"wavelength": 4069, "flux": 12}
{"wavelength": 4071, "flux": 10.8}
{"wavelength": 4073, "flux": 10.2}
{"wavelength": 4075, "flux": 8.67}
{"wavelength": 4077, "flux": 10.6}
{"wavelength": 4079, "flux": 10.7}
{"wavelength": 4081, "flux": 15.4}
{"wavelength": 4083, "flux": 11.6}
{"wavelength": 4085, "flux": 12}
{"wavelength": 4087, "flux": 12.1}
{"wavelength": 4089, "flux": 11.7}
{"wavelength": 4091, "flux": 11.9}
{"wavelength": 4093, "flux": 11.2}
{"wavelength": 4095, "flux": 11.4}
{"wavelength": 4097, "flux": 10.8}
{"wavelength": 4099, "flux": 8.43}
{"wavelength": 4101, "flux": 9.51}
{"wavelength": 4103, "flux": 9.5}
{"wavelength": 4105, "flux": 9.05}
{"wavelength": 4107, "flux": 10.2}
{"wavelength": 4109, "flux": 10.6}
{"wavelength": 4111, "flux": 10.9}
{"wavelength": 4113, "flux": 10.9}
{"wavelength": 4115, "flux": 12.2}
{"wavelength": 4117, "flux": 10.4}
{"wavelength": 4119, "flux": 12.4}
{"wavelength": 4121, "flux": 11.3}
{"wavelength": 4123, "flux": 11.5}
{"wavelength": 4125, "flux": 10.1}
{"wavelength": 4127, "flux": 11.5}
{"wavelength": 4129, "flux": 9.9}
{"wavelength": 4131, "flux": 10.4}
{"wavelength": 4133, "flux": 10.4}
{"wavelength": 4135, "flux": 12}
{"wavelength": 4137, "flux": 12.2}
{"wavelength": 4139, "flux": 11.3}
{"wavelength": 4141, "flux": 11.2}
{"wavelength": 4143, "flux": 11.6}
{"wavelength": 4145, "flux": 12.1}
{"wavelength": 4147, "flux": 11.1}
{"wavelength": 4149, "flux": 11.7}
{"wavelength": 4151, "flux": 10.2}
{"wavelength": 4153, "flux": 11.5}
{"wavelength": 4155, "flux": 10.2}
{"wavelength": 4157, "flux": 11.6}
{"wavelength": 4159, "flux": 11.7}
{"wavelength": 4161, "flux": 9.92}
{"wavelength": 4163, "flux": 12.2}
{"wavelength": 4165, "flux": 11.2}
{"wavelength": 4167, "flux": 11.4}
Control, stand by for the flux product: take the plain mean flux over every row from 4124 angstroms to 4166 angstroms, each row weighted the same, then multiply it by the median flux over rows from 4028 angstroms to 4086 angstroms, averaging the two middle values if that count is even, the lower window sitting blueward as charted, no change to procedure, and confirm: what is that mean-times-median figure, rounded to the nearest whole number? 126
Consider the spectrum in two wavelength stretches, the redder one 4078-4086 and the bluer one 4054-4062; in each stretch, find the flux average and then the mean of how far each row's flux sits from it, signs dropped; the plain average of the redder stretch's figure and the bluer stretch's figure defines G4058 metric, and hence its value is 1.1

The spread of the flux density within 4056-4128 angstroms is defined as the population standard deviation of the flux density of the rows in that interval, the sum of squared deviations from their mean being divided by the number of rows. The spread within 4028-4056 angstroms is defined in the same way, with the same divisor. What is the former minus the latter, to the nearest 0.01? -0.30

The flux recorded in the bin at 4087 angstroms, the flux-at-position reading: 12.1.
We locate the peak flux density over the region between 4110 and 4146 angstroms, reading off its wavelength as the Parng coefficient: 4119 angstroms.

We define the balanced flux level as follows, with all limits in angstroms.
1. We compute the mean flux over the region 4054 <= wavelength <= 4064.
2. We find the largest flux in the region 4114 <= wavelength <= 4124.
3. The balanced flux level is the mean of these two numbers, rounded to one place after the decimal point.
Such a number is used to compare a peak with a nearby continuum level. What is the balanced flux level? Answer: 11.3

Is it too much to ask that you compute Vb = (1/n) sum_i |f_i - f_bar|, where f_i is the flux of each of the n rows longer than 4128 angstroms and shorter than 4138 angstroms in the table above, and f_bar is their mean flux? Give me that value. 0.90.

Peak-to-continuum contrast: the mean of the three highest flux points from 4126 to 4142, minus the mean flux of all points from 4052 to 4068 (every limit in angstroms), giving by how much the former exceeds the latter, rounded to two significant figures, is 1.4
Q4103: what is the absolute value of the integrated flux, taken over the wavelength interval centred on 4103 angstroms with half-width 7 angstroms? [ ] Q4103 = 136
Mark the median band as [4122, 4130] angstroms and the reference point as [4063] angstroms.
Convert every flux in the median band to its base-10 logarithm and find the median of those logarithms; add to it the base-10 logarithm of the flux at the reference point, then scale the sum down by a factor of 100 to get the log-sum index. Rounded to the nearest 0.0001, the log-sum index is 0.0210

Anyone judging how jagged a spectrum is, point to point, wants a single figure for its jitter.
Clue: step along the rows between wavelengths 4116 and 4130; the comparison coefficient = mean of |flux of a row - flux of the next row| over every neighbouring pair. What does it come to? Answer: 1.3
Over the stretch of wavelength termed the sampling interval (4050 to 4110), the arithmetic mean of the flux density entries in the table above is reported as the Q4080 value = 10.9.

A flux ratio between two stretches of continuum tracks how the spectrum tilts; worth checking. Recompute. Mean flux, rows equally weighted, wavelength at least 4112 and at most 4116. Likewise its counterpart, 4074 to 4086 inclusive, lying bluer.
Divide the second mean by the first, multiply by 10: 10.0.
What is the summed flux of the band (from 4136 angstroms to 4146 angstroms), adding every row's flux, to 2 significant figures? 58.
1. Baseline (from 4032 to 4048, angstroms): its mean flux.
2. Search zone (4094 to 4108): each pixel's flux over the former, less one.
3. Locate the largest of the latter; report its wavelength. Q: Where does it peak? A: 4095 angstroms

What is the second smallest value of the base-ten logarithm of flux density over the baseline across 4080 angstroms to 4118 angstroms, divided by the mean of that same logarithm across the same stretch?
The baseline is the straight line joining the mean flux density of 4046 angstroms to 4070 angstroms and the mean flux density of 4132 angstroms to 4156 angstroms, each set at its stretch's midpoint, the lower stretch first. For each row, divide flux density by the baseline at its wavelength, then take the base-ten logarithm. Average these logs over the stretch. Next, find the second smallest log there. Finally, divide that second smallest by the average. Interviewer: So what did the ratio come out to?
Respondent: 12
